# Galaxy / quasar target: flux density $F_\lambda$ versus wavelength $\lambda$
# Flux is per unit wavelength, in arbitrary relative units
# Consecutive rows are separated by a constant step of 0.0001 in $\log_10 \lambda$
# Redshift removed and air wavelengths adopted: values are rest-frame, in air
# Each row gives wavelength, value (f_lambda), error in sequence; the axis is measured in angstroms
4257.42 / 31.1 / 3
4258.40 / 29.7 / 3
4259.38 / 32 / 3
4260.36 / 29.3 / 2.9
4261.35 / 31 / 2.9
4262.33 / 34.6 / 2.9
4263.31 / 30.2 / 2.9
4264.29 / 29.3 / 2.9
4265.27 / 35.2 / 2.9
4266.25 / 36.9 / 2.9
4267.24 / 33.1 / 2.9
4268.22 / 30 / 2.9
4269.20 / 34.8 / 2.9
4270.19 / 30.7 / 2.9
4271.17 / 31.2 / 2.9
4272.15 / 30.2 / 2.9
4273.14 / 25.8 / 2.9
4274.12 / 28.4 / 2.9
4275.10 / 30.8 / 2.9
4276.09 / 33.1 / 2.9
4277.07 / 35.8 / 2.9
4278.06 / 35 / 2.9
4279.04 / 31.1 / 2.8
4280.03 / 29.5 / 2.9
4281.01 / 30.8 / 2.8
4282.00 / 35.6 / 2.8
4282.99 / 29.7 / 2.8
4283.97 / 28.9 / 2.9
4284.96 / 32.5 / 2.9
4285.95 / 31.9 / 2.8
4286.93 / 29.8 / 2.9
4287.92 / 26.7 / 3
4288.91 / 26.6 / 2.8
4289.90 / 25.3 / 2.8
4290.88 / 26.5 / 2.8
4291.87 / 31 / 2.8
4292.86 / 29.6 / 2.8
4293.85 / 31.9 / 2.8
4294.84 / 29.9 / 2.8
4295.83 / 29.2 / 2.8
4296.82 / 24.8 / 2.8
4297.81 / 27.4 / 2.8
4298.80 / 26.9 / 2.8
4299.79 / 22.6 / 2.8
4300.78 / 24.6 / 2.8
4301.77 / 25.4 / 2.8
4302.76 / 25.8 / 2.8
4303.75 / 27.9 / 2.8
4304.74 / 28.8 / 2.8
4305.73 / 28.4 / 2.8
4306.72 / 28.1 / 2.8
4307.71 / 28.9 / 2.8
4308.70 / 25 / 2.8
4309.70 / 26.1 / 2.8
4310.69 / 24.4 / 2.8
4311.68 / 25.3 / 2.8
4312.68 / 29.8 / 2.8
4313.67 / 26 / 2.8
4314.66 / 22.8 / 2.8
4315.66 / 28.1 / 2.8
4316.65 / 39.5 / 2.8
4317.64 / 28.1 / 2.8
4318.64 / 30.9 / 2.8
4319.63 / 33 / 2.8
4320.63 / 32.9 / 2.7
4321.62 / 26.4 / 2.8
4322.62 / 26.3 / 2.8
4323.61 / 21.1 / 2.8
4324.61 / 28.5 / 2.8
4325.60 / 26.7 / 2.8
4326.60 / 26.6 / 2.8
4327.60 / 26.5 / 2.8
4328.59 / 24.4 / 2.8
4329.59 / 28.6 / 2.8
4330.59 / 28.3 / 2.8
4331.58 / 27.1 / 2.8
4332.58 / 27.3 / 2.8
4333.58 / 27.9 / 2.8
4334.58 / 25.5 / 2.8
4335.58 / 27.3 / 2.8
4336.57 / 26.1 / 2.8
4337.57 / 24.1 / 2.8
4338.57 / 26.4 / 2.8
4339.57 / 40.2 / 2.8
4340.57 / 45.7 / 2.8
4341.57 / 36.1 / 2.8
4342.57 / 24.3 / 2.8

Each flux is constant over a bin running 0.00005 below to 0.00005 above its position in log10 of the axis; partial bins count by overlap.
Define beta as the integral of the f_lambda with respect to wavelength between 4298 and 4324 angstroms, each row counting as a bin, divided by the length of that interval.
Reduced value 27.5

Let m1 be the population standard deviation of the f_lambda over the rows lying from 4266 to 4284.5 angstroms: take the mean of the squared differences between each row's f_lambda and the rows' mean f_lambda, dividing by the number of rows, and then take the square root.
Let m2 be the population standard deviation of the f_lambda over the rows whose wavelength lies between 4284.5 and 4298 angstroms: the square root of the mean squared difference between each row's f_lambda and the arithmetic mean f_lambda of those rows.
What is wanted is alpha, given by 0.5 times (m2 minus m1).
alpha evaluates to -0.2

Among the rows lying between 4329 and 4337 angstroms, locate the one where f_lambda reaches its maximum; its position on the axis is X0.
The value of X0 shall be 4329.59 angstroms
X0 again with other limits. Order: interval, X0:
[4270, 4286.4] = 4277.07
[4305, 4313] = 4312.68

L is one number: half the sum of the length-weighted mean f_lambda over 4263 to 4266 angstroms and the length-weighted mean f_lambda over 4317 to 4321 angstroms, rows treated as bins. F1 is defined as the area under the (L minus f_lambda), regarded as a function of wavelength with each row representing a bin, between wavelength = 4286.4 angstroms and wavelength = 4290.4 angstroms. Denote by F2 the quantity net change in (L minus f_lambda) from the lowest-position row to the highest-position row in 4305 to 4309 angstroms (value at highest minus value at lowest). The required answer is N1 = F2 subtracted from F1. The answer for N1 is 15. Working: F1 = 19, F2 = 3.4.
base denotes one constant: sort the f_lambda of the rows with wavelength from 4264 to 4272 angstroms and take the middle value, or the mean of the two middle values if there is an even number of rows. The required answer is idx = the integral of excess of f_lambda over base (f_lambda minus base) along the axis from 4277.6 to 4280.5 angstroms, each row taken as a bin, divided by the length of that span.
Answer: -0.3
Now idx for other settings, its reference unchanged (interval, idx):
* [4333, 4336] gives -5.2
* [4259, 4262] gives -1.2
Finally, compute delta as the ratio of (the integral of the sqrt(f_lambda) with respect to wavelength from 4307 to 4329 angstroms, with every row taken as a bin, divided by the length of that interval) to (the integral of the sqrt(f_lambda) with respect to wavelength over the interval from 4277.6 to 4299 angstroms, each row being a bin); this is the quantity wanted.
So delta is 0.0451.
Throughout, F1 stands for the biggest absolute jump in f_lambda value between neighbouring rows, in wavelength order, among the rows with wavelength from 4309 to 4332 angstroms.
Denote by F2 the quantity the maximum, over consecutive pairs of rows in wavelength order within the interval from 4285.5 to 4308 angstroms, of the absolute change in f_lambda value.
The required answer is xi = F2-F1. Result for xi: -7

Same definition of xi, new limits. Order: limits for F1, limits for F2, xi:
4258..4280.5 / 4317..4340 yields 8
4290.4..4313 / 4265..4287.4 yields 1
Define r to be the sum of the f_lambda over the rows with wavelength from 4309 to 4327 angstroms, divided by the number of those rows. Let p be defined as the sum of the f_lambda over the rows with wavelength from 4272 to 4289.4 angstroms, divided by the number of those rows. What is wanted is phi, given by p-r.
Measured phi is 2.8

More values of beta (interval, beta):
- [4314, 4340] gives 28.1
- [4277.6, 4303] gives 28.8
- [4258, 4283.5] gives 31.7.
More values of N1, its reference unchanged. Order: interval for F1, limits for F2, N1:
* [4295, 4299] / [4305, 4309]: 14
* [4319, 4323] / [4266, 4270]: 6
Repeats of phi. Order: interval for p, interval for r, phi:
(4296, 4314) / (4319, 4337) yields -0.8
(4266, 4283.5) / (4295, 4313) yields 5.2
